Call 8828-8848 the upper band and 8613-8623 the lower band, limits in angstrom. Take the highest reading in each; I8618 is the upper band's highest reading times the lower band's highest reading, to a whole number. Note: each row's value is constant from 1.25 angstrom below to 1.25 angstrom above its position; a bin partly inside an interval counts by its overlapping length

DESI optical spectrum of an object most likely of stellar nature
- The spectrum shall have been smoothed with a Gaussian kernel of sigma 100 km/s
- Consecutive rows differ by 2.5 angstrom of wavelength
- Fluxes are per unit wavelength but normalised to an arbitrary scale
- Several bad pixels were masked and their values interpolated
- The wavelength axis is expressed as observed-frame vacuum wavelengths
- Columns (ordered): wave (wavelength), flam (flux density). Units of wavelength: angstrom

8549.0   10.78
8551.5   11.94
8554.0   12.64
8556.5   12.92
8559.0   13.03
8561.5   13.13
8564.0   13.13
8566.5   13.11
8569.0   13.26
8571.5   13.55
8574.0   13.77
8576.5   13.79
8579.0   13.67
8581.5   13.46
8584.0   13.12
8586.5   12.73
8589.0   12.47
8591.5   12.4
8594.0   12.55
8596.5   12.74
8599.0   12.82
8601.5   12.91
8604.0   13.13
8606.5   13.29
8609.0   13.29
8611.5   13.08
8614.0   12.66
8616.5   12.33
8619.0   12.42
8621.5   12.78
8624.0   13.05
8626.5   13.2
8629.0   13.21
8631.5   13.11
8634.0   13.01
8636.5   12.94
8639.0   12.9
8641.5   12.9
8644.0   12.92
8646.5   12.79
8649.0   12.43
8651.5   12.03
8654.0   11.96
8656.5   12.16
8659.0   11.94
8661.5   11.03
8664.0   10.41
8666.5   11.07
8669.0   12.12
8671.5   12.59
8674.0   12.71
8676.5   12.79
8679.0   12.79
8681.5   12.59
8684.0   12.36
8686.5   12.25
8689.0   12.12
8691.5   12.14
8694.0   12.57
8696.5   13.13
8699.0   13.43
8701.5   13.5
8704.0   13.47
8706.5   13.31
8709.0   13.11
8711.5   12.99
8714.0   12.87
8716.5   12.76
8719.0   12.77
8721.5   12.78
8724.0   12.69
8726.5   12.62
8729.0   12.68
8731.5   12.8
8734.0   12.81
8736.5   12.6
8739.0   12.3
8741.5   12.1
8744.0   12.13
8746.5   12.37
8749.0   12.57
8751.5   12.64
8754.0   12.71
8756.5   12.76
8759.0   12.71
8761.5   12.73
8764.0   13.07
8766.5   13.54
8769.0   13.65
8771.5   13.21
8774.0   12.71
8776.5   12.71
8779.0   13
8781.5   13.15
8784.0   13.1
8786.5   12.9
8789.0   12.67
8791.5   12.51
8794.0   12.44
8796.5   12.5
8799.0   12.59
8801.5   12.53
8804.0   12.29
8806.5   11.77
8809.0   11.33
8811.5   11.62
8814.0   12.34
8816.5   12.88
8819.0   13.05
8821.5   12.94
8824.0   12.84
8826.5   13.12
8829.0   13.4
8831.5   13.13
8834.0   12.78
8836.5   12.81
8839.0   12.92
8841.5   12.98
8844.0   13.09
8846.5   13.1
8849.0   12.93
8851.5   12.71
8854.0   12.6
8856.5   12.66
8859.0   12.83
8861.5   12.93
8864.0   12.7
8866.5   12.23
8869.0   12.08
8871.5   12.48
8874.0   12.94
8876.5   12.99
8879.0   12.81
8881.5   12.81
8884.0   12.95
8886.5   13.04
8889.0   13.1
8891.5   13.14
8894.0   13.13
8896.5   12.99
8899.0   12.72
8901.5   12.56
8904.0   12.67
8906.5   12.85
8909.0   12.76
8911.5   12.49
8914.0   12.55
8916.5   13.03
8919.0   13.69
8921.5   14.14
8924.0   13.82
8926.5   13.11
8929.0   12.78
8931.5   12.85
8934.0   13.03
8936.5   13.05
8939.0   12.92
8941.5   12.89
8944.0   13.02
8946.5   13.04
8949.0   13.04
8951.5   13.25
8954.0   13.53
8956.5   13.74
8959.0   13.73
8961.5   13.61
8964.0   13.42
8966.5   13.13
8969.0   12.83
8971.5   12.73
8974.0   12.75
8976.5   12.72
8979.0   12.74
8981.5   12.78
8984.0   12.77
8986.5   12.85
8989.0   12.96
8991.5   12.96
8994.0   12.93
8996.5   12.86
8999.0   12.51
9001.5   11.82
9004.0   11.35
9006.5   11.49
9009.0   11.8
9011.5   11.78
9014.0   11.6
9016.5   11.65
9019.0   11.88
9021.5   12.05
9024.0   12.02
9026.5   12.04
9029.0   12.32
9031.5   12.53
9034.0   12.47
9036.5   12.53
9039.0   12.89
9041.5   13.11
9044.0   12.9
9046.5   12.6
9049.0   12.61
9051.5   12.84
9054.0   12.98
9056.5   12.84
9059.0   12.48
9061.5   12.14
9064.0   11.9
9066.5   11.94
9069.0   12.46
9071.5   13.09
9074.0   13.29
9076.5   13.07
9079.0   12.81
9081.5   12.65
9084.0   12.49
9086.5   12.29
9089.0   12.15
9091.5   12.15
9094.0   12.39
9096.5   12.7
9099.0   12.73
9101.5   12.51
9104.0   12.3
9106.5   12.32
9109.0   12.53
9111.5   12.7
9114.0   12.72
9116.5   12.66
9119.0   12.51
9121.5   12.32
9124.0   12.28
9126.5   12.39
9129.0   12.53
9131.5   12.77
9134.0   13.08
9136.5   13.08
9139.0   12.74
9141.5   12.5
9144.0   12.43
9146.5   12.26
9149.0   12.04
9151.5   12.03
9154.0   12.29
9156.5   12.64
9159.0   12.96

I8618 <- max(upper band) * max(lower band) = 171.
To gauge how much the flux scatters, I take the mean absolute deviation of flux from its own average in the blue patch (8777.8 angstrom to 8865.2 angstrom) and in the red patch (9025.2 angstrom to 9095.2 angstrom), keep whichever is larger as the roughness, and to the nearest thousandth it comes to 0.315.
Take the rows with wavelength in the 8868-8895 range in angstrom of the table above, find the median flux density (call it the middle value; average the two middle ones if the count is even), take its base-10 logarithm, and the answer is 1.112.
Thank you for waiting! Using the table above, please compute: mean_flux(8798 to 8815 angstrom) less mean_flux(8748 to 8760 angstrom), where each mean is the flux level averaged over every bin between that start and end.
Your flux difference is -0.6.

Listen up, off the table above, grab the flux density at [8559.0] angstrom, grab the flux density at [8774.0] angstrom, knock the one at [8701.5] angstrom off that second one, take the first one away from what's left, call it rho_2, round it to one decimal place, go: -13.8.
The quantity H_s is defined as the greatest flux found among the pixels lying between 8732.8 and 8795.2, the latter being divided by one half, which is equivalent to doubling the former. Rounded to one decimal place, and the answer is 27.3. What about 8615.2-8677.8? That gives 26.4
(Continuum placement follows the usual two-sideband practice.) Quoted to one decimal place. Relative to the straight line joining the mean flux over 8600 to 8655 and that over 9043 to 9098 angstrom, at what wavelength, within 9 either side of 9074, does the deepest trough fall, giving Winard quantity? 9066.5 angstrom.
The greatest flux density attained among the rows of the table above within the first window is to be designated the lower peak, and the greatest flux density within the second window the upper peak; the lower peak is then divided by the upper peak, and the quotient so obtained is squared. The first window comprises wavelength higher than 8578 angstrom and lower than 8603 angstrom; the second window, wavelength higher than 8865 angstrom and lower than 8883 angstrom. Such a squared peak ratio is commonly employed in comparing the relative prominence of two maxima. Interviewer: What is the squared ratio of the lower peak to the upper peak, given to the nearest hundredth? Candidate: 1.11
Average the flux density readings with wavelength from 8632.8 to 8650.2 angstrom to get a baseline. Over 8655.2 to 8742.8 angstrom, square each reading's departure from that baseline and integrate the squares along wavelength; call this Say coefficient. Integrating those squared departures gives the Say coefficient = 46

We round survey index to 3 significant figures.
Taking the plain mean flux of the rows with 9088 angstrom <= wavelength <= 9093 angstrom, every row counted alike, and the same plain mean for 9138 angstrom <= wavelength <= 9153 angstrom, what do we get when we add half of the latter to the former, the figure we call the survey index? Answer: 18.3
